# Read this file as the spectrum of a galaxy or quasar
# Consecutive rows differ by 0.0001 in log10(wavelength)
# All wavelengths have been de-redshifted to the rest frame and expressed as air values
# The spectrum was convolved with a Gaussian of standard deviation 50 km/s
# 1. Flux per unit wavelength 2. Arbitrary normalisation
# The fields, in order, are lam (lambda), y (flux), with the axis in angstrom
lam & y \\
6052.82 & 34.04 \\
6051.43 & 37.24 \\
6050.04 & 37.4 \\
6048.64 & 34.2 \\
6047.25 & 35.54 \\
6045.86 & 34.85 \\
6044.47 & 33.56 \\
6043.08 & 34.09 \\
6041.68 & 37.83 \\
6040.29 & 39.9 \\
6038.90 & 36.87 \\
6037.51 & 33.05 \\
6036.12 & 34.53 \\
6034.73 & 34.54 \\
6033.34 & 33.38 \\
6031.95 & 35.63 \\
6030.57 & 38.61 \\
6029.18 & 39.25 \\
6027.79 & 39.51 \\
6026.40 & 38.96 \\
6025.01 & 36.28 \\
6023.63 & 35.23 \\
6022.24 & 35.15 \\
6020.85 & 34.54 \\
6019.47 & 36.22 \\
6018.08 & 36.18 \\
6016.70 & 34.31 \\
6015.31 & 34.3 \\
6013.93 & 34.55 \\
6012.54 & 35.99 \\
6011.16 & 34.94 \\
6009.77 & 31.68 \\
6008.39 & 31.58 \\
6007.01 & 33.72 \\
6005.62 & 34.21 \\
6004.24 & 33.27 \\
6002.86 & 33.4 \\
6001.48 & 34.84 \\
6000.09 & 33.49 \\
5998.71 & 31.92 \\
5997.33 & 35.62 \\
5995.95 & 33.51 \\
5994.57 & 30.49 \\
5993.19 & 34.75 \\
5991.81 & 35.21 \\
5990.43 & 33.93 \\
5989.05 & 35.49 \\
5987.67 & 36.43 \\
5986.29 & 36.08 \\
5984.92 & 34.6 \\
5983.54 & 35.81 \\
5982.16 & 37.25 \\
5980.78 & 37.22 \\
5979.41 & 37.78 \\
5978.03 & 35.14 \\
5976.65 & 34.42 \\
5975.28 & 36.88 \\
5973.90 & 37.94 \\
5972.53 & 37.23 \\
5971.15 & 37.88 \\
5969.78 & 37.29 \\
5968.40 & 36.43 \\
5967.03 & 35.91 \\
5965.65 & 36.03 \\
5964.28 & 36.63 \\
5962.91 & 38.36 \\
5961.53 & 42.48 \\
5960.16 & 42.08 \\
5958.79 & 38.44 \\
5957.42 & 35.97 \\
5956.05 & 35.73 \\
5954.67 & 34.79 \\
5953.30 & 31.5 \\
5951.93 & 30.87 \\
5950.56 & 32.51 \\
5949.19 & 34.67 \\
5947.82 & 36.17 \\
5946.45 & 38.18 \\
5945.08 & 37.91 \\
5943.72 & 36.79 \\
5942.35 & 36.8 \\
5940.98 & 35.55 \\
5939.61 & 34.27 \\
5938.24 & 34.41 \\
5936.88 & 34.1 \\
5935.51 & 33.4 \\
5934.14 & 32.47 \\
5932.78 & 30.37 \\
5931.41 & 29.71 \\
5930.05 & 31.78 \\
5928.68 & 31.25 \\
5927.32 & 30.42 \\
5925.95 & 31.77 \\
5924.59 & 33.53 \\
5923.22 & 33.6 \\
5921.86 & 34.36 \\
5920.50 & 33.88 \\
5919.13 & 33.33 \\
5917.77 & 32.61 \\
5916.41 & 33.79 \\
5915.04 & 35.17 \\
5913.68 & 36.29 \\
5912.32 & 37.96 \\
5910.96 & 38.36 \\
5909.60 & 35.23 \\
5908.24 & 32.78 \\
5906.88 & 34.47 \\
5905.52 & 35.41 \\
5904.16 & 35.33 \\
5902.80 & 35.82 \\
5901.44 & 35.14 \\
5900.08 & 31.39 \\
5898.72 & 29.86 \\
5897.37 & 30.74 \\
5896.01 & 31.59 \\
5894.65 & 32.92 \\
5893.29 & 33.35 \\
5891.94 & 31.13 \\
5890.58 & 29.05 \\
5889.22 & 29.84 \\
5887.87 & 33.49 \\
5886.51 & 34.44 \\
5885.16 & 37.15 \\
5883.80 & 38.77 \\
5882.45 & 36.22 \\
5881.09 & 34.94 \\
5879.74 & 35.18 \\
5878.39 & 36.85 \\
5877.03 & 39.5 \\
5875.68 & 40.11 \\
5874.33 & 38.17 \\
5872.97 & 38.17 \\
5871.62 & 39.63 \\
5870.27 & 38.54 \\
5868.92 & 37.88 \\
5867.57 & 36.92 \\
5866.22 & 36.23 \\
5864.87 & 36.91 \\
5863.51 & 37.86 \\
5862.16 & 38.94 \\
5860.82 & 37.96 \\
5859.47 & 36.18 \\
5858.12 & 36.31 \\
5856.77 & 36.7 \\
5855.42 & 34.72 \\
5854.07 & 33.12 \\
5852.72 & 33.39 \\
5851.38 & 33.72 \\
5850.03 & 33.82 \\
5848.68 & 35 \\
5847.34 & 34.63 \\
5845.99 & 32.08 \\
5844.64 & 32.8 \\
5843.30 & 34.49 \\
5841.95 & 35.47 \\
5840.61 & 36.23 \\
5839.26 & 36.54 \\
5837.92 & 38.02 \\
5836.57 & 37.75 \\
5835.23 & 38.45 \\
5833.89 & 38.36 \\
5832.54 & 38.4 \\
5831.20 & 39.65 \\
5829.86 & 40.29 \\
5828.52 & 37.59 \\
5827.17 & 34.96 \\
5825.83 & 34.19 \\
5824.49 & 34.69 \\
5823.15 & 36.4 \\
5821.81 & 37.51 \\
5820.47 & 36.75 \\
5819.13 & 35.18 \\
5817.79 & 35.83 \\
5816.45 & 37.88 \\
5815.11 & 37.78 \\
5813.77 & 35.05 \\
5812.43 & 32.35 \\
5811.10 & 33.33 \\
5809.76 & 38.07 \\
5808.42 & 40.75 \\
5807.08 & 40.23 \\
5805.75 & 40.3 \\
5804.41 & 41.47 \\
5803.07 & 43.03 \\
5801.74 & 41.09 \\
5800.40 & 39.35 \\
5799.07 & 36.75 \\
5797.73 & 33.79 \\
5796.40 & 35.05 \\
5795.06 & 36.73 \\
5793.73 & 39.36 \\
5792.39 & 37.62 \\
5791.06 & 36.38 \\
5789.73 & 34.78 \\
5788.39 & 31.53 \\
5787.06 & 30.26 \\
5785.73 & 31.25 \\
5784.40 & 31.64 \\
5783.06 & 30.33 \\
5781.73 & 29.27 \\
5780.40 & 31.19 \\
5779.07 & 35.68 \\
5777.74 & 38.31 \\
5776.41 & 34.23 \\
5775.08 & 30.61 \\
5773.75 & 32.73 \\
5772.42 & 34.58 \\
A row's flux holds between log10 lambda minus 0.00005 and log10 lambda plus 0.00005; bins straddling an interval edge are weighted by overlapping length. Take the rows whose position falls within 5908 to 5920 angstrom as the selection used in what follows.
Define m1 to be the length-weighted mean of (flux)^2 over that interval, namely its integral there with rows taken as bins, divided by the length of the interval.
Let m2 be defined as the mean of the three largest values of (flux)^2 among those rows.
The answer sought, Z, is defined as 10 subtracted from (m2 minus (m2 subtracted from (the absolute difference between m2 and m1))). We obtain 2637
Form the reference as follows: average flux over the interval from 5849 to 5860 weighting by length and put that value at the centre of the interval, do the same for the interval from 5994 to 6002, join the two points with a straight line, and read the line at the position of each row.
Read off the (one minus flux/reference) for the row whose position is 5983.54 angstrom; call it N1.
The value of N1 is -0.07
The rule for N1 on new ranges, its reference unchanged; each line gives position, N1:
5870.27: -0.12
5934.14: 0.04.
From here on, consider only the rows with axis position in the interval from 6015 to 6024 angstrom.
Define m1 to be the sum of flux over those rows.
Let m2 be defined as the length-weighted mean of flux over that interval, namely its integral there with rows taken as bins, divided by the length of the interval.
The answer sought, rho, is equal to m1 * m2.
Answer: 8644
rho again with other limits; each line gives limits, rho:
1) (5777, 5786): 7419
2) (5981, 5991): 8921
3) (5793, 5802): 9766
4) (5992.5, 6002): 7855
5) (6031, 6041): 8809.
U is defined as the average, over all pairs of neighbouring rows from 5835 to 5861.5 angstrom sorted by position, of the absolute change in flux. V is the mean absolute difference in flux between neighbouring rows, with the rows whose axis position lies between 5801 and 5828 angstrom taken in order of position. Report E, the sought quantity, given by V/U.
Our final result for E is 1.61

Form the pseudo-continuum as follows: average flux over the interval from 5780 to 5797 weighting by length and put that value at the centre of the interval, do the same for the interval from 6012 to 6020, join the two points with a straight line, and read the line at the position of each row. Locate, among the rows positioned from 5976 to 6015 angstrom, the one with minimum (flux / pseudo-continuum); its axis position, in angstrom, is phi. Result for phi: 5994.57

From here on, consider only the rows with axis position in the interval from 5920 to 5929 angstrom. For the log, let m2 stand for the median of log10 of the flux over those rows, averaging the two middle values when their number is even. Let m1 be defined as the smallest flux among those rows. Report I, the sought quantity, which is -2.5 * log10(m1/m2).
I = -3.25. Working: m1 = 30.42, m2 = 1.525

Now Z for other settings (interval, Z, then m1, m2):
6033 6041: 2636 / 1264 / 1381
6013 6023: 2505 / 1229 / 1285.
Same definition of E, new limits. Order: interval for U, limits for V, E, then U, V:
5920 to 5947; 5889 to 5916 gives 1.60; 0.87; 1.40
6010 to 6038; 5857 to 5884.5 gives 1.07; 1.06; 1.13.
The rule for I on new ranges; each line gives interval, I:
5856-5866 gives -3.41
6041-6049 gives -3.35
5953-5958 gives -3.27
